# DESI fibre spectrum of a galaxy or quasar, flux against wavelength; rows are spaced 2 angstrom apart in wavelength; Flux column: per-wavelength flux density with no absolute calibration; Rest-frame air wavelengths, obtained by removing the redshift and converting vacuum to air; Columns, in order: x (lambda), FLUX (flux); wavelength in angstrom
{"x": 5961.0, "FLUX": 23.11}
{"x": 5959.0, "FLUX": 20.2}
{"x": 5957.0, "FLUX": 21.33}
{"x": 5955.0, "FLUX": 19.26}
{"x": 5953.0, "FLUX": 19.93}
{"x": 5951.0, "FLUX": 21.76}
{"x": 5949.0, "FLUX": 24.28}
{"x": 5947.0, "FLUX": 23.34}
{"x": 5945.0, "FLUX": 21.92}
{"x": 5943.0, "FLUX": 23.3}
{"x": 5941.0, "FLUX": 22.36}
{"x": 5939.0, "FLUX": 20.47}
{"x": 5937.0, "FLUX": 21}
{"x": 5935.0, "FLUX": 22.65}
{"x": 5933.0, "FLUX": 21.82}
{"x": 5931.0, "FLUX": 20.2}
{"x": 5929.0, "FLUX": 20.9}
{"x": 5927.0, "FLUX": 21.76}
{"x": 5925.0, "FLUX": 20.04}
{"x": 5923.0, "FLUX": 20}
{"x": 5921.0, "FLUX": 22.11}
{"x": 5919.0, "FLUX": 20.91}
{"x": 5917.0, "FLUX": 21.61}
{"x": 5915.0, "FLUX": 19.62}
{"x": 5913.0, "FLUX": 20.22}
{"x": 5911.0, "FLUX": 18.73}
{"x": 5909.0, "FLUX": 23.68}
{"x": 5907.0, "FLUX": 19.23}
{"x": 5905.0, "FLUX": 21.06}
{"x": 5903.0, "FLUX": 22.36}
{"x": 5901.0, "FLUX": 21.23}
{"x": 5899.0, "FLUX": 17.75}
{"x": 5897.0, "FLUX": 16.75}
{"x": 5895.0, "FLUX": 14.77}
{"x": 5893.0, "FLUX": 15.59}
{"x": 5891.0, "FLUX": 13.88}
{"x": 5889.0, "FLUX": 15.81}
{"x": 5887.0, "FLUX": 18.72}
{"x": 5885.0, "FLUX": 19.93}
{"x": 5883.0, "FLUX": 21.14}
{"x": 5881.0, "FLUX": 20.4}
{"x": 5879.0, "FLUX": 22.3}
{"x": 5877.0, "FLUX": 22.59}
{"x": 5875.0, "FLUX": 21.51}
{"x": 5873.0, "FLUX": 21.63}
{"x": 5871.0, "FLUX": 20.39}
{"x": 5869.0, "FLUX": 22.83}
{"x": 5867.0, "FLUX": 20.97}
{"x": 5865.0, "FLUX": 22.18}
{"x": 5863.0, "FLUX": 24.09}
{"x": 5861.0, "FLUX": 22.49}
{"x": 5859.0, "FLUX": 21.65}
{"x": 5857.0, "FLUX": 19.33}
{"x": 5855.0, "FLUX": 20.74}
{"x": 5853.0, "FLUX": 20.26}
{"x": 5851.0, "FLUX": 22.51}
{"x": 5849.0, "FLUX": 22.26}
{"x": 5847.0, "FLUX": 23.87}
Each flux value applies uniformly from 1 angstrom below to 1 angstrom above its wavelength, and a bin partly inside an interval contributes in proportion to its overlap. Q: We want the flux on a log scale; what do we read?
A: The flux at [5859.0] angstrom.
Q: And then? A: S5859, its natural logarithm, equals 3.08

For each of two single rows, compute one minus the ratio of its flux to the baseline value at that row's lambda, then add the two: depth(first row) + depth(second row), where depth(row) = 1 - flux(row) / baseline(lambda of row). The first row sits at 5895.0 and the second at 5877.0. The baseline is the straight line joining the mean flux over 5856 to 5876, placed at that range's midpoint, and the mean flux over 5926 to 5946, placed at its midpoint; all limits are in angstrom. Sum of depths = 0.28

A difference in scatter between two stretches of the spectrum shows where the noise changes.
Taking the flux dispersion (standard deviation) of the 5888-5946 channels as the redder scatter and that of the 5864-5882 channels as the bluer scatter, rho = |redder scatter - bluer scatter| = 1.7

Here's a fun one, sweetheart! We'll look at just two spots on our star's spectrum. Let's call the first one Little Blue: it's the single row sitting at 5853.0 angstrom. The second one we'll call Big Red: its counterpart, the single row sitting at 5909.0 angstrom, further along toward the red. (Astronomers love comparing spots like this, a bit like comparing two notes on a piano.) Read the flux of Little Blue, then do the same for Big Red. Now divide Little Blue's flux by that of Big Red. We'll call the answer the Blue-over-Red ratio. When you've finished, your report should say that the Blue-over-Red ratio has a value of 0.86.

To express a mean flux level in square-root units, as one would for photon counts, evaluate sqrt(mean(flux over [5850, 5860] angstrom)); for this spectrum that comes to 4.57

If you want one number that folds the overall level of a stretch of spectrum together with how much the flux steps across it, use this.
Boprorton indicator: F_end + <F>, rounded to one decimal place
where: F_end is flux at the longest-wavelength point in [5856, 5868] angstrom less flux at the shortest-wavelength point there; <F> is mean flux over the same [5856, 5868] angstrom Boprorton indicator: 23.4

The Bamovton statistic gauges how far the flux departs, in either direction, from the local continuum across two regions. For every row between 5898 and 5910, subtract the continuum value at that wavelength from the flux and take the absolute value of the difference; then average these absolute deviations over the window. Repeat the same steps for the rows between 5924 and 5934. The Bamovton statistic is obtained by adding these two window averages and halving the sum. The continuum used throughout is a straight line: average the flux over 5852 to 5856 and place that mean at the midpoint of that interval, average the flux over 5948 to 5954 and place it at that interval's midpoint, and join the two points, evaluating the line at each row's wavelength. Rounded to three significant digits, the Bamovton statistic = 1.17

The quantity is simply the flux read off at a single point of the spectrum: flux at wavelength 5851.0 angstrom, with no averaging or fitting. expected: 22.51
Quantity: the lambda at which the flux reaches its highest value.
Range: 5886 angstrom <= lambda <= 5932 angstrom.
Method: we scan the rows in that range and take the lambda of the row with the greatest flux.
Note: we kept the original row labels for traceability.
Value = 5909.0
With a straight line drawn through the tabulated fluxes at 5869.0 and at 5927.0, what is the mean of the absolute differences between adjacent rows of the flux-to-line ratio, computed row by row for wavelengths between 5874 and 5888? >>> 0.047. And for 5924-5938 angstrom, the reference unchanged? 0.057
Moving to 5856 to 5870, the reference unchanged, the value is 0.071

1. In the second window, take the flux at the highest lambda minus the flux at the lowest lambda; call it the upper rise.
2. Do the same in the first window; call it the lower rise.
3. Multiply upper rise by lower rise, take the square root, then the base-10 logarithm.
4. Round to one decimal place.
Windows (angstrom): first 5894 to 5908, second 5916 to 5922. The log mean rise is 0.2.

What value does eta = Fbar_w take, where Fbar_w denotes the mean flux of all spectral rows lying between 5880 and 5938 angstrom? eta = 19.8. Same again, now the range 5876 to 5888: 20.8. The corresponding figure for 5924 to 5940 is 21.1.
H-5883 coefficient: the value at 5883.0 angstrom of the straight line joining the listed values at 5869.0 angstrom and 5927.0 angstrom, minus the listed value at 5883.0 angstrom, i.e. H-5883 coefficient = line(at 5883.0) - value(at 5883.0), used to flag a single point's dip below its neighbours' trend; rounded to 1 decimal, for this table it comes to 1.4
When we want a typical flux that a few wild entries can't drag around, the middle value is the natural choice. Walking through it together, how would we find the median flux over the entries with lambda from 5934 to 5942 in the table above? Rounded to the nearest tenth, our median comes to 21.7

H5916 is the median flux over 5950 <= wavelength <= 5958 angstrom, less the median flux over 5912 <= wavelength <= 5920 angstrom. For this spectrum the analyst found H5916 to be 0.1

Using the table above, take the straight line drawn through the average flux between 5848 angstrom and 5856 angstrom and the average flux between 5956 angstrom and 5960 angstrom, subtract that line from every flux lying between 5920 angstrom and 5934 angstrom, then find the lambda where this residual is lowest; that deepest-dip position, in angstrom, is 5923.0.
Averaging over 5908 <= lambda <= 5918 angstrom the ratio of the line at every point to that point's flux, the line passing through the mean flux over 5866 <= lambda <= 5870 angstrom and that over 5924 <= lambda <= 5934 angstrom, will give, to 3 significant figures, 1.03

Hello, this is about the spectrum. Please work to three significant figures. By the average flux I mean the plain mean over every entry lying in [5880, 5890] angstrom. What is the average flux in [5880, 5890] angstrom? 19.2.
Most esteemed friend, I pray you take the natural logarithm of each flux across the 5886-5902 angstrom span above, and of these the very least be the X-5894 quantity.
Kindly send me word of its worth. 2.63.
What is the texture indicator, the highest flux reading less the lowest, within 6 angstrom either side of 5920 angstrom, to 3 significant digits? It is 2.49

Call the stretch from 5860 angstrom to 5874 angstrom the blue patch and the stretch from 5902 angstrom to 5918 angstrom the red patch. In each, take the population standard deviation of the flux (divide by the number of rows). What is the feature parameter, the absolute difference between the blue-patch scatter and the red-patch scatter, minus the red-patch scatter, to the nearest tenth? -1.1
